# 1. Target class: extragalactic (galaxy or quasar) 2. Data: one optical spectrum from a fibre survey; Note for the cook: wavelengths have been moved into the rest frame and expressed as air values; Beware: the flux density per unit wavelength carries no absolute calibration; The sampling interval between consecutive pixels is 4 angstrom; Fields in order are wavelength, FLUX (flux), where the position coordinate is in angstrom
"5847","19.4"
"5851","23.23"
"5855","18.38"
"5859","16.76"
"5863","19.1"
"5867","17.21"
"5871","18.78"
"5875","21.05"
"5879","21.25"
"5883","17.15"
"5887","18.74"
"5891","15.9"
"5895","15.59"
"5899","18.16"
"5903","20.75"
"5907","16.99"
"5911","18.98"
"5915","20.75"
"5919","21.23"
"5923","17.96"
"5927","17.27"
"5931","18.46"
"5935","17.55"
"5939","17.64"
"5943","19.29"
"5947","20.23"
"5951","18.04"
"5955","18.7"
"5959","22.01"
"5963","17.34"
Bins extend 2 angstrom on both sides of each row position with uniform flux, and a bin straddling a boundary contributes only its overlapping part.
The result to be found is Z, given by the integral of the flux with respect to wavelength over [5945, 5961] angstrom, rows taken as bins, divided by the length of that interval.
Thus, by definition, 19.7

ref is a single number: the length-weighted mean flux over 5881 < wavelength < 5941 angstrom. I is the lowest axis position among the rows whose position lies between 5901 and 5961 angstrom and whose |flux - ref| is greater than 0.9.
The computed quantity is 5903 angstrom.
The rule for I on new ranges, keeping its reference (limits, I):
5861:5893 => 5867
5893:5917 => 5895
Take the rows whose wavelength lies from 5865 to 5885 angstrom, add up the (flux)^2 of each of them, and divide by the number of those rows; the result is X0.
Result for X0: 368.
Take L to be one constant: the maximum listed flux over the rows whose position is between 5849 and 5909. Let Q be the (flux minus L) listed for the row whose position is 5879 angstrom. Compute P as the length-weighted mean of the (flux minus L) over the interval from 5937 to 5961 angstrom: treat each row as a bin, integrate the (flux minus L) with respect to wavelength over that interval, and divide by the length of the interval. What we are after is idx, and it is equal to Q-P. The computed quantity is 2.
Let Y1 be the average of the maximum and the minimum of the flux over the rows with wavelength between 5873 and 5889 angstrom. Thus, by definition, 19.2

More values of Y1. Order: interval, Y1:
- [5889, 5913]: 18.2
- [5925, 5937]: 17.9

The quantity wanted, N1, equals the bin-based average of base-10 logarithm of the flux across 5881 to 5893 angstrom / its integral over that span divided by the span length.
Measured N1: 1.24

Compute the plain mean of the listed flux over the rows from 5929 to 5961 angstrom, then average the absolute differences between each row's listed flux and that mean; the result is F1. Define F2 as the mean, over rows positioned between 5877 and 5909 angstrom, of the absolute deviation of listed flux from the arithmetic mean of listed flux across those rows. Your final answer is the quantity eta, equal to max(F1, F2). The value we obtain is 1.66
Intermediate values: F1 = 1.1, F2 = 1.66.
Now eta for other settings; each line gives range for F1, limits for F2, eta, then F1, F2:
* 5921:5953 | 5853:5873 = 0.85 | 0.8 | 0.85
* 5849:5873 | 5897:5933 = 1.50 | 1.5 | 1.31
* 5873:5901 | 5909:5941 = 1.79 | 1.8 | 1.19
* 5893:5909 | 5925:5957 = 1.58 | 1.6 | 0.77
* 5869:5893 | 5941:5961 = 1.56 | 1.6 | 1.17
